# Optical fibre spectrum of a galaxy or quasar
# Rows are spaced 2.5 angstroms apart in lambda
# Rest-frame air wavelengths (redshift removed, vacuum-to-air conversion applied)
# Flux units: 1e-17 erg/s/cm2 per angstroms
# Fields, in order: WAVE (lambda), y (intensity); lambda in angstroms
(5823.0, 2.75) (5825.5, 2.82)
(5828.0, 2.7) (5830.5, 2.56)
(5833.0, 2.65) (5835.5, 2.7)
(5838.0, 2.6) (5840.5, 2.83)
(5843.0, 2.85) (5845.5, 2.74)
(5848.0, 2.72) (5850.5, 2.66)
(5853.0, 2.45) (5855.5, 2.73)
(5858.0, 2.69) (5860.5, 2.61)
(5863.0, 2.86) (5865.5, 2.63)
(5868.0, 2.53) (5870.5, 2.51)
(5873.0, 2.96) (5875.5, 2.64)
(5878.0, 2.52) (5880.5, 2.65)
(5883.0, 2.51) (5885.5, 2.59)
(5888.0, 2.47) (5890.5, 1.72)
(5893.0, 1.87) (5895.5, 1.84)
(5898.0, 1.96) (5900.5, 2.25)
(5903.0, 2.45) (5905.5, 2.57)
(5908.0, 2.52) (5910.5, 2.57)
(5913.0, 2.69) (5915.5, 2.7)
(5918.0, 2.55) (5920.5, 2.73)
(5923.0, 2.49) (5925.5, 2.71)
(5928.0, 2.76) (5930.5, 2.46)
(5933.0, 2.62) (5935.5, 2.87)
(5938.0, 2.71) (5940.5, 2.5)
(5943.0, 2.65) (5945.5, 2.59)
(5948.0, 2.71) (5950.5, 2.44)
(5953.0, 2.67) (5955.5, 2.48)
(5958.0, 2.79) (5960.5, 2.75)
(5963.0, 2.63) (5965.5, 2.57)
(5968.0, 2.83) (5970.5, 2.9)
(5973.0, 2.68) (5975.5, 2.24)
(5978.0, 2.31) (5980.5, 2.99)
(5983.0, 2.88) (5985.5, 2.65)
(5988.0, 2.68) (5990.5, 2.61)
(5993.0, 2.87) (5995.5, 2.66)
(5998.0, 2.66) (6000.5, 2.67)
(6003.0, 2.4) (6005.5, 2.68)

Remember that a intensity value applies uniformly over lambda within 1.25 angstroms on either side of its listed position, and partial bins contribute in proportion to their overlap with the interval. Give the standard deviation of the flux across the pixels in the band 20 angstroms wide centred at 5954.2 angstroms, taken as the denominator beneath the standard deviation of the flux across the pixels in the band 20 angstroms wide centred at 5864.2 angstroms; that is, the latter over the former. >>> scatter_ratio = 1.26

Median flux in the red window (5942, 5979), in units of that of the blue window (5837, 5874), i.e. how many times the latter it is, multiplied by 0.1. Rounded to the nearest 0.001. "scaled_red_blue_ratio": 0.099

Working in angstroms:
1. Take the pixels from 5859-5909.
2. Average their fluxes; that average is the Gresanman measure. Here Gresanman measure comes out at 2.43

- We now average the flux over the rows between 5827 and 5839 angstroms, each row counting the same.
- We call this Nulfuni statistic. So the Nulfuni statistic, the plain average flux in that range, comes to 2.64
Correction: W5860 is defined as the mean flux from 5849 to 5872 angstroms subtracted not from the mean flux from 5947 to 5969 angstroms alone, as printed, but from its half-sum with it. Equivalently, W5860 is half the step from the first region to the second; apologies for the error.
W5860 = 0.01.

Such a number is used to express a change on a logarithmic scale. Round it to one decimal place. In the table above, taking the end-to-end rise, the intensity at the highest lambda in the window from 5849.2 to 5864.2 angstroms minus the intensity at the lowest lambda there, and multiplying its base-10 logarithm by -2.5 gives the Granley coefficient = 1.7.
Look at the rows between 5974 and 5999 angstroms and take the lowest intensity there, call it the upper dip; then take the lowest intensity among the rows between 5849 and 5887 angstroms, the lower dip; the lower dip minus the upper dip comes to 0.21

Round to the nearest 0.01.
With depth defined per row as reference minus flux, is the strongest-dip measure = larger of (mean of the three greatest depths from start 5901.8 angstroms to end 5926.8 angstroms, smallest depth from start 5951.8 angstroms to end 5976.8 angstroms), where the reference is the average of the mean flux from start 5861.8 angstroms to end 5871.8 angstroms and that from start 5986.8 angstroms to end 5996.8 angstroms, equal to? 0.18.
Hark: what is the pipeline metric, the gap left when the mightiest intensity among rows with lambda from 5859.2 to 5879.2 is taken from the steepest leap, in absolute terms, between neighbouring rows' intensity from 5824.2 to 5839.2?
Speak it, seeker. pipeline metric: -2.82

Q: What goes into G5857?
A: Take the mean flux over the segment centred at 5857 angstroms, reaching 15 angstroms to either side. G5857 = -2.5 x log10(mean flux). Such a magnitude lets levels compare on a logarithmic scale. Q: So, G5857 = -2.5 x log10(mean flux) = -1.06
